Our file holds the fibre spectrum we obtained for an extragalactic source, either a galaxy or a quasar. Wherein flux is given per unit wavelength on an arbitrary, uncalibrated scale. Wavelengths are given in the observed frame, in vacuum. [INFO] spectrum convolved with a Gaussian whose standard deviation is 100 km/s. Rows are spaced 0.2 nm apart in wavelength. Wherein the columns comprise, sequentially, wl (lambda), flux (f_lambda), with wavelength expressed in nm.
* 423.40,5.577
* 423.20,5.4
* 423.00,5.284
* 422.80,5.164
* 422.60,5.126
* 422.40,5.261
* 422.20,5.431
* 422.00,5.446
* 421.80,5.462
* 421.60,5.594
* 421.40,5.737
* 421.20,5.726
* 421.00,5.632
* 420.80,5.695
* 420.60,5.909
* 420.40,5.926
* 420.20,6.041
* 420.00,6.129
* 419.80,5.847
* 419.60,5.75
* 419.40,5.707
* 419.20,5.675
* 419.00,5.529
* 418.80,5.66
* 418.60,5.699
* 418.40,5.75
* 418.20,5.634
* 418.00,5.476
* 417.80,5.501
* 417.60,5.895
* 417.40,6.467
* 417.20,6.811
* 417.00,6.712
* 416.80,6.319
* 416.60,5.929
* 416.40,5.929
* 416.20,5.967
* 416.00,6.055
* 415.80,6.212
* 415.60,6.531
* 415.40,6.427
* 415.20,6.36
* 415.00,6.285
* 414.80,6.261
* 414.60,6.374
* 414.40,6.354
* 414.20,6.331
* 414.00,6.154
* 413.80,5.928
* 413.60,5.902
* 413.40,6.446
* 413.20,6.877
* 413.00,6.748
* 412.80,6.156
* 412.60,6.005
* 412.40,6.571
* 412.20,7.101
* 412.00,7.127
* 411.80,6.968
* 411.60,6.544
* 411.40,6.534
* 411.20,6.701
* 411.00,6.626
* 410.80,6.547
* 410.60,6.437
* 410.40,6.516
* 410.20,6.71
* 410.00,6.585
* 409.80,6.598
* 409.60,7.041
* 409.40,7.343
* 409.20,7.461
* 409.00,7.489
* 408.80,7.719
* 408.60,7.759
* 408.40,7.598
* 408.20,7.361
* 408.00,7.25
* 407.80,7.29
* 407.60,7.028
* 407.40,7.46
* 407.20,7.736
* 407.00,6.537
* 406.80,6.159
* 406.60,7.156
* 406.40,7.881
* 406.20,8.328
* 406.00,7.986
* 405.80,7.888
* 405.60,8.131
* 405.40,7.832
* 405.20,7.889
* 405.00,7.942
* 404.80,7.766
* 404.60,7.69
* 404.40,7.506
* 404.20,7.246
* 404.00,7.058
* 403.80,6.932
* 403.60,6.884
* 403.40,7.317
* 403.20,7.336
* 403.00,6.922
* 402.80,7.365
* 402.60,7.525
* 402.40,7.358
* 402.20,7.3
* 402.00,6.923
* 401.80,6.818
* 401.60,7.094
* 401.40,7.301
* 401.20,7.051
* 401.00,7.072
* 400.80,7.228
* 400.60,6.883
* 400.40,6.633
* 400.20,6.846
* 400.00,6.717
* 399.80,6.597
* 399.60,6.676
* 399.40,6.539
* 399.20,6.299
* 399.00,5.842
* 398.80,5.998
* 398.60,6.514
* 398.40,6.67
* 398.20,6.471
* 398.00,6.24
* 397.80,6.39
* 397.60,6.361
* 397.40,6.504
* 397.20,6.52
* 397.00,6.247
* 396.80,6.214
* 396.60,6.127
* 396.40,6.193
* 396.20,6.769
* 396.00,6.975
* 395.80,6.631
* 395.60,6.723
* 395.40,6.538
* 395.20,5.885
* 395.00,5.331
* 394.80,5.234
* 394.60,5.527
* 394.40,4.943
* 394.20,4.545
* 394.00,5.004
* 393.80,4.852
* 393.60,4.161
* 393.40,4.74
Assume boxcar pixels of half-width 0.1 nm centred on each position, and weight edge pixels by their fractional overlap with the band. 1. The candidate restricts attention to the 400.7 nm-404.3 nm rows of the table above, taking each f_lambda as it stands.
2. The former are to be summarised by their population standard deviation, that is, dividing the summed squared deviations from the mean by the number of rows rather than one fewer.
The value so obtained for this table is 0.20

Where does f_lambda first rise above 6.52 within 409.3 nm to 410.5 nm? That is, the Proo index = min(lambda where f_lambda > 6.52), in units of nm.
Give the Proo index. 409.40 nm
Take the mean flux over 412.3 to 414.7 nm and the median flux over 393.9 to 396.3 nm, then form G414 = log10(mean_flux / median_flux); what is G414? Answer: 0.04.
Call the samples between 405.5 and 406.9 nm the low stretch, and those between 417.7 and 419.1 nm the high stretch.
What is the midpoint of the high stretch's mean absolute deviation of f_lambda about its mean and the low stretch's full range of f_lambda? 1.1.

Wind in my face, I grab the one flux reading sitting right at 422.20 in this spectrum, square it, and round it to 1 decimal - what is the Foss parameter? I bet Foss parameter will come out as 29.5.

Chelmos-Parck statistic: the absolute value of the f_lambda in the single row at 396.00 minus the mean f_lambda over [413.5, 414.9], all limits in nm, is 0.8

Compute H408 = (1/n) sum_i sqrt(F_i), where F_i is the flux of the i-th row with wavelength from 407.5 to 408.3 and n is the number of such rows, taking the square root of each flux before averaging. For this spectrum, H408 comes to 2.689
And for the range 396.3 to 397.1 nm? 2.489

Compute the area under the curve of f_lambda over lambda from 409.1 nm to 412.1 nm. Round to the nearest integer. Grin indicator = 20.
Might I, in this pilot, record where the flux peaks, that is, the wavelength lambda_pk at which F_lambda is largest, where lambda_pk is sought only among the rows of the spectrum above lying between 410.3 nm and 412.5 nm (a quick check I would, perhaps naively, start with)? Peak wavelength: 412.00 nm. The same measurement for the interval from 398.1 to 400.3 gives 400.20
